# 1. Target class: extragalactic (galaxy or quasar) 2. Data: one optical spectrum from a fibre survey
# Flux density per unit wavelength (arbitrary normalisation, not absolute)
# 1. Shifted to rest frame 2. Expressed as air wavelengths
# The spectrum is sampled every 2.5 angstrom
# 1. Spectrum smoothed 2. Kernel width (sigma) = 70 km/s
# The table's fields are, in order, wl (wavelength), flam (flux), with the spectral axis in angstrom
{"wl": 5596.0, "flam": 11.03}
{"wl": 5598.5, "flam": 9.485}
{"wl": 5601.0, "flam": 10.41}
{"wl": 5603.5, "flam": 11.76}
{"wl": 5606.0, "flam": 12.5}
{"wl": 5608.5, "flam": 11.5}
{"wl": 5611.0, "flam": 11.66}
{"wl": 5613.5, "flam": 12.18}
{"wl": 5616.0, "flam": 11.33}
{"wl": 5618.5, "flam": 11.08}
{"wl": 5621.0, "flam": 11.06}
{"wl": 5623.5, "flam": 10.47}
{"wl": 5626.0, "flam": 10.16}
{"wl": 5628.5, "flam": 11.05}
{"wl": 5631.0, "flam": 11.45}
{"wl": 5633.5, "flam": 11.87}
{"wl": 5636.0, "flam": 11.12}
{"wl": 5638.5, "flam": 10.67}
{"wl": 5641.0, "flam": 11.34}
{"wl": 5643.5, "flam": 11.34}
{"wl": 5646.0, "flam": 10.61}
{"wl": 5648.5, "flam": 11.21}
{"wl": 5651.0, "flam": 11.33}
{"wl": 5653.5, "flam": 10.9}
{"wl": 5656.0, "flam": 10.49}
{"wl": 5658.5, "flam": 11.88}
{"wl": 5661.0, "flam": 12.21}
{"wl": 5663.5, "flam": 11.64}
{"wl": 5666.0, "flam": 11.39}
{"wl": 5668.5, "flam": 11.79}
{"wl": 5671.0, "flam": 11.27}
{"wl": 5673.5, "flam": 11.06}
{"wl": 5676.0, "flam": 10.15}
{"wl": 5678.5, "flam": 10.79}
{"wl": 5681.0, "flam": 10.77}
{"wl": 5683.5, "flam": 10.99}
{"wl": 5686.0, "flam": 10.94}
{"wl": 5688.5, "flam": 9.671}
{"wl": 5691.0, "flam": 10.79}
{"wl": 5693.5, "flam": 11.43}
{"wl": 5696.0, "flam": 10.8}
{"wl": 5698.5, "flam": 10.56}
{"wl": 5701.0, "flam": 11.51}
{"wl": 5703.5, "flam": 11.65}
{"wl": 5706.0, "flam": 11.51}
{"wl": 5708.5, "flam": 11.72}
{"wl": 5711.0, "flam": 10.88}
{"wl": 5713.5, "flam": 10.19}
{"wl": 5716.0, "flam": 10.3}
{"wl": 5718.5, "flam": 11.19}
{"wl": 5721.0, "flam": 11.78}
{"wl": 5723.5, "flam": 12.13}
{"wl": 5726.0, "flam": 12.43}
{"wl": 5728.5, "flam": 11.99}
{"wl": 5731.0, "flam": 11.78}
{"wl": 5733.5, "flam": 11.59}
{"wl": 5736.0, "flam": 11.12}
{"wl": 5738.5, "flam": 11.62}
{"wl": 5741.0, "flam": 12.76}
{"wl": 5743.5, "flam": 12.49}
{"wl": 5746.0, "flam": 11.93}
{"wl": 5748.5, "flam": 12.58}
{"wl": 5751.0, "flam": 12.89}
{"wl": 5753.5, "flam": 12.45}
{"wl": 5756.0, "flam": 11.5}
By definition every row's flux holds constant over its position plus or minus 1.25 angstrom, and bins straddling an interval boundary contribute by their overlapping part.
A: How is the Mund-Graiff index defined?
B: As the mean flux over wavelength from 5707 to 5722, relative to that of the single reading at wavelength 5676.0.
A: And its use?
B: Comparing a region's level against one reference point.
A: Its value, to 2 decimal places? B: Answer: 1.08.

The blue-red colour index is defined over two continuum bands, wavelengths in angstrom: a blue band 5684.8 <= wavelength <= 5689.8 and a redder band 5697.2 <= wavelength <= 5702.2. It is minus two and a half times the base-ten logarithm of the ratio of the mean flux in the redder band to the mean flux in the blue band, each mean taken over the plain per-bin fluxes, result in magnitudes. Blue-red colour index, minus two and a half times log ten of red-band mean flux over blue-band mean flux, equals -0.074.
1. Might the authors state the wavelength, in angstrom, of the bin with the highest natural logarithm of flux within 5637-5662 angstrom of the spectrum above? 5661.0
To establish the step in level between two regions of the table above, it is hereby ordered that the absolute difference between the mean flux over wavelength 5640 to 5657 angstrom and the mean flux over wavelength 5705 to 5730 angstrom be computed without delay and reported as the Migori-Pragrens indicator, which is 0.38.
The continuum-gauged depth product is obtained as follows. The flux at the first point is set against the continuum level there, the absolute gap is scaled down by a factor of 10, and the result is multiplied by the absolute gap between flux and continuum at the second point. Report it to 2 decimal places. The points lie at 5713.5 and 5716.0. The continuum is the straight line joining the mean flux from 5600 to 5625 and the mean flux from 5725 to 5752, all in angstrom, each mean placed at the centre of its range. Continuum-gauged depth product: 0.30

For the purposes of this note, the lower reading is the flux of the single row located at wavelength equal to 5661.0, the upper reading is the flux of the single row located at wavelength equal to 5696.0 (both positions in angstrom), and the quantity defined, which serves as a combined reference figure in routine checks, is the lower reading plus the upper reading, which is 23.0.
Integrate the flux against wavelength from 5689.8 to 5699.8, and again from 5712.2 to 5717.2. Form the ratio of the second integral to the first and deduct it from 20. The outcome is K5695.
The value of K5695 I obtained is 19.5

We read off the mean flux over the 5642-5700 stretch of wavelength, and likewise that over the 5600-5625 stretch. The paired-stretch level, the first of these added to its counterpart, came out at 22.4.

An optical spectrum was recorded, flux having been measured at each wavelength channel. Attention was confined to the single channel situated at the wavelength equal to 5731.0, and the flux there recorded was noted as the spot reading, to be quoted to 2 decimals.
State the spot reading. 11.78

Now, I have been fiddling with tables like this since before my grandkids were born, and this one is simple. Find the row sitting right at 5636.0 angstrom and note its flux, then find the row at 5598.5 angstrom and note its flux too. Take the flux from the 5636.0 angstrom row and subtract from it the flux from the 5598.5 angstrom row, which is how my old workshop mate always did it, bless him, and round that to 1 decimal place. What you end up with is 1.6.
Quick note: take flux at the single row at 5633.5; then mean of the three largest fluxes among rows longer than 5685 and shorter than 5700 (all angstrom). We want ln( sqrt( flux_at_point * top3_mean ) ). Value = 2.44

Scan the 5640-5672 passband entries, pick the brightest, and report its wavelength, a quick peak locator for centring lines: 5661.0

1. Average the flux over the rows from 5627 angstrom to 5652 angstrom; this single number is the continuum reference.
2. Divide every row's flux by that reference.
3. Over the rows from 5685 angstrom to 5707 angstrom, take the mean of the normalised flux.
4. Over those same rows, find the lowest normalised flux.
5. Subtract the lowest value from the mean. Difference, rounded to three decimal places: 0.117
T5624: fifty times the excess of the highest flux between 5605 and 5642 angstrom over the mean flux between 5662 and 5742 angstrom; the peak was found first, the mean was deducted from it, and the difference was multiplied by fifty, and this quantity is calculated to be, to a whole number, 62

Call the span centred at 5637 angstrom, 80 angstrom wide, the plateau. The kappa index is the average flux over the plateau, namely 11.2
